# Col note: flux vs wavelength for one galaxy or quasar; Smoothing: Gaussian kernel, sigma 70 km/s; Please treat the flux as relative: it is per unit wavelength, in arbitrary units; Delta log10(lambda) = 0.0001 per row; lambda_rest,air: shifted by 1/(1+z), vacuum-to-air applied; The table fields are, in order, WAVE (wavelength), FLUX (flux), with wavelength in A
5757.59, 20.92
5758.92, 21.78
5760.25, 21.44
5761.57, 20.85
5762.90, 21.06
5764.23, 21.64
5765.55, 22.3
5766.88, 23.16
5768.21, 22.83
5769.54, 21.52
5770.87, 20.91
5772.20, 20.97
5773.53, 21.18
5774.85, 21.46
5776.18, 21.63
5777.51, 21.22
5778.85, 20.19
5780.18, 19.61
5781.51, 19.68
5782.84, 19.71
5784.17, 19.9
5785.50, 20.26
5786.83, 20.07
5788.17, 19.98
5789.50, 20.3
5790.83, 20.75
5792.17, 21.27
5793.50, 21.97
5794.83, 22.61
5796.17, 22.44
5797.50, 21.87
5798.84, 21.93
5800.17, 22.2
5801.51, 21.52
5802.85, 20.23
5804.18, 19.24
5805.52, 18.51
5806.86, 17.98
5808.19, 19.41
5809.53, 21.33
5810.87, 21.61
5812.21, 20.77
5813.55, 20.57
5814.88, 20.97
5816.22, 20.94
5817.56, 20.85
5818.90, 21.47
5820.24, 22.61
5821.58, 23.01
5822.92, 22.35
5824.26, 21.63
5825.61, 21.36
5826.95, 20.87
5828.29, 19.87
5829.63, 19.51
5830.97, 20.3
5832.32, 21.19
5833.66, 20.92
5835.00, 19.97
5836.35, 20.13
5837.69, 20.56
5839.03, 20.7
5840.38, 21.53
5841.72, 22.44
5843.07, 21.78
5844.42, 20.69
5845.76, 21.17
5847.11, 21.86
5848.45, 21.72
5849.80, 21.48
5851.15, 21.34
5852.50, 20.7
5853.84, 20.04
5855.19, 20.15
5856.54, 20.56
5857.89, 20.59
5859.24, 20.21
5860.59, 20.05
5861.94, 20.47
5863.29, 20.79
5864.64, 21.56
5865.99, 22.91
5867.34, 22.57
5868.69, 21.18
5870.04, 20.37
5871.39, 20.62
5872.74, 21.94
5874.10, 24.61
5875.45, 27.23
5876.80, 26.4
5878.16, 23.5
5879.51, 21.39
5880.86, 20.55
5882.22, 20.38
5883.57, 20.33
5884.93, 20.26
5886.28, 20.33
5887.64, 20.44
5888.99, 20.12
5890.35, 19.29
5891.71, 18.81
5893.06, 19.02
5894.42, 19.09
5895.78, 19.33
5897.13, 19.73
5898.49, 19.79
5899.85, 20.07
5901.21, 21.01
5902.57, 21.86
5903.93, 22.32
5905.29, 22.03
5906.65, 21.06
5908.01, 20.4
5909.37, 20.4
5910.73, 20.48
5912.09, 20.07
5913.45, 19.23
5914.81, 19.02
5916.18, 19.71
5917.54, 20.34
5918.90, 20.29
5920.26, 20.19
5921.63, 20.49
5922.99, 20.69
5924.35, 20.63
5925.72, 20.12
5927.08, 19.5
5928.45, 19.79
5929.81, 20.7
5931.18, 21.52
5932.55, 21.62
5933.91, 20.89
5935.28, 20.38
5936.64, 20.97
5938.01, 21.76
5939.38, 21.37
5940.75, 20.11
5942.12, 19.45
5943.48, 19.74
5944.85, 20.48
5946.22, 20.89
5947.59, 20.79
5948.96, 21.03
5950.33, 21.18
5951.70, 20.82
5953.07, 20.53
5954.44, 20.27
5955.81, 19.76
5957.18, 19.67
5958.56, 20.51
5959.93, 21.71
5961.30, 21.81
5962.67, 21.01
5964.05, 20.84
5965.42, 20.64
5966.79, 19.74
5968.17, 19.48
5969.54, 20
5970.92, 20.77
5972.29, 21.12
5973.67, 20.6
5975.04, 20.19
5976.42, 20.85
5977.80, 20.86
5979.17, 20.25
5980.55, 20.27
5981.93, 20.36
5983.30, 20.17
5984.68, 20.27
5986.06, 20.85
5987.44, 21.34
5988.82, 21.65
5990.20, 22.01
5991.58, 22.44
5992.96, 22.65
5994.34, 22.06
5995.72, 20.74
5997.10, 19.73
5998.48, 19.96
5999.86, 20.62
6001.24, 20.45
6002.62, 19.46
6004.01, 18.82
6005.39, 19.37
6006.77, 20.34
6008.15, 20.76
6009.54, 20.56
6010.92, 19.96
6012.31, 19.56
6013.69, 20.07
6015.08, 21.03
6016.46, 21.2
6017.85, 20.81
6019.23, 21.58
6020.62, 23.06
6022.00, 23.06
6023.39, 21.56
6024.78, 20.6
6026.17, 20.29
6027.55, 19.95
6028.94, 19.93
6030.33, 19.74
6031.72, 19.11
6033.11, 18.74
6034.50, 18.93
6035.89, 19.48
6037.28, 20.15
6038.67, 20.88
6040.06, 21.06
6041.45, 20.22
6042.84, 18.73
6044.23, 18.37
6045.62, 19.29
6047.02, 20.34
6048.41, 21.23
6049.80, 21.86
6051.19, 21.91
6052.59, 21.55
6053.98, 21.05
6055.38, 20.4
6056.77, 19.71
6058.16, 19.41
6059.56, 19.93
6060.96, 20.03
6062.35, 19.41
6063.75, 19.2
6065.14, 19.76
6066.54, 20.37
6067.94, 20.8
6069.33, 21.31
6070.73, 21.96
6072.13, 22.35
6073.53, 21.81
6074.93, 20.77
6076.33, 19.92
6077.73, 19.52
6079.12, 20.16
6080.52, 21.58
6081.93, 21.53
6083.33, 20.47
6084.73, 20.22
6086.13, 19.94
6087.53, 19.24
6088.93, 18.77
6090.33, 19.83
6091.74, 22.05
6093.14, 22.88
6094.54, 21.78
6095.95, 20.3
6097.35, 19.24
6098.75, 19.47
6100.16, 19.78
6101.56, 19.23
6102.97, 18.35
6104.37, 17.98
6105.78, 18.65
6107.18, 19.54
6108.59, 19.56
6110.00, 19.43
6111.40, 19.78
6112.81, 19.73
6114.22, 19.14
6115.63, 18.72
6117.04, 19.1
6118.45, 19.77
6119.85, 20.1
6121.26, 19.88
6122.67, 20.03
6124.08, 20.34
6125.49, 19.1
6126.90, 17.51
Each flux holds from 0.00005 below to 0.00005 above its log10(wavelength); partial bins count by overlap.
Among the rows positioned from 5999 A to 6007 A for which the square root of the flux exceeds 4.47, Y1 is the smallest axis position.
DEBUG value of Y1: 5999.86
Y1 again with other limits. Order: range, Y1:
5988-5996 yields 5988.82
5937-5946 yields 5938.01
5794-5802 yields 5794.83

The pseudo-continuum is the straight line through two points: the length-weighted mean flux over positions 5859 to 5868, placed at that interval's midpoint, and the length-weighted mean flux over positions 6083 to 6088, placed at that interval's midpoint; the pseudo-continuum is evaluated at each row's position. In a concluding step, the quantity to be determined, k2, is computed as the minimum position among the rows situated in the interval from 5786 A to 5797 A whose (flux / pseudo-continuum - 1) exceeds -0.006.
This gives 5793.50 A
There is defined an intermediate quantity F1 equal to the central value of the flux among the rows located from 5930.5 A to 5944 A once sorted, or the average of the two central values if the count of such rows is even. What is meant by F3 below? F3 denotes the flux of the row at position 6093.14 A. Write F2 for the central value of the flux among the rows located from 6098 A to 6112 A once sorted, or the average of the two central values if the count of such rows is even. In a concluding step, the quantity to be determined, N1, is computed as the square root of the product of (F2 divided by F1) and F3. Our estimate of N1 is 4.61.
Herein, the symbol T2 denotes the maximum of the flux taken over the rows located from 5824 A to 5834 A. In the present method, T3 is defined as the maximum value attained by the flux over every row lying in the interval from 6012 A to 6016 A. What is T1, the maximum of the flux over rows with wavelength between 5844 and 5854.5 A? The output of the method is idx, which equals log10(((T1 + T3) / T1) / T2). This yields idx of -1.04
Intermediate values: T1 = 21.86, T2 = 21.63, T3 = 21.03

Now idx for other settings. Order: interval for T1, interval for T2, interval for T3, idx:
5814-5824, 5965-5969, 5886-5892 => -1.04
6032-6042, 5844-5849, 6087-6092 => -1.03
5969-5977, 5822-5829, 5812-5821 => -1.03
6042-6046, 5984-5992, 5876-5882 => -0.98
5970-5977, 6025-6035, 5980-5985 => -1.01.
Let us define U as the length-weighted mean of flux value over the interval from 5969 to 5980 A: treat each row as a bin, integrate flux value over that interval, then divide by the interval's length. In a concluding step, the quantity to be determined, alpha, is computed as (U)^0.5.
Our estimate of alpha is 4.54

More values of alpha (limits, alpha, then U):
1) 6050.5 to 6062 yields 4.52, 20.5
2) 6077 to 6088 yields 4.51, 20.4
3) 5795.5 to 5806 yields 4.59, 21.0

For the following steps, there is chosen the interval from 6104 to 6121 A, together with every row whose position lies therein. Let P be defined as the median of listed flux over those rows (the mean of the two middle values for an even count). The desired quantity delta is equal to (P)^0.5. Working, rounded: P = 19.5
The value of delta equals 4.41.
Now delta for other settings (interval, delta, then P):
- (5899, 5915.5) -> 4.52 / 20.4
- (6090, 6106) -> 4.43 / 19.6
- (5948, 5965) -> 4.56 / 20.8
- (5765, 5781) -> 4.62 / 21.3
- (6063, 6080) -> 4.54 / 20.6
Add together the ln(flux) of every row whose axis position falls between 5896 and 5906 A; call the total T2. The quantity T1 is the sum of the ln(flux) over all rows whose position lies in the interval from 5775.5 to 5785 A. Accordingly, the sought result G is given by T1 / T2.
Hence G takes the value 0.989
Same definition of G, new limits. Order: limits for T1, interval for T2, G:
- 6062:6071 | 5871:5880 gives 0.954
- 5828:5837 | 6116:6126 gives 1.009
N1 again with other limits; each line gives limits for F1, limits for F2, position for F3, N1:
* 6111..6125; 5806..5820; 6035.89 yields 4.54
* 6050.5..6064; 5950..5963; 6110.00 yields 4.48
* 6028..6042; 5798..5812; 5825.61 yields 4.73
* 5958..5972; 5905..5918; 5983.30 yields 4.45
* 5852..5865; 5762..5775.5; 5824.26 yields 4.76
